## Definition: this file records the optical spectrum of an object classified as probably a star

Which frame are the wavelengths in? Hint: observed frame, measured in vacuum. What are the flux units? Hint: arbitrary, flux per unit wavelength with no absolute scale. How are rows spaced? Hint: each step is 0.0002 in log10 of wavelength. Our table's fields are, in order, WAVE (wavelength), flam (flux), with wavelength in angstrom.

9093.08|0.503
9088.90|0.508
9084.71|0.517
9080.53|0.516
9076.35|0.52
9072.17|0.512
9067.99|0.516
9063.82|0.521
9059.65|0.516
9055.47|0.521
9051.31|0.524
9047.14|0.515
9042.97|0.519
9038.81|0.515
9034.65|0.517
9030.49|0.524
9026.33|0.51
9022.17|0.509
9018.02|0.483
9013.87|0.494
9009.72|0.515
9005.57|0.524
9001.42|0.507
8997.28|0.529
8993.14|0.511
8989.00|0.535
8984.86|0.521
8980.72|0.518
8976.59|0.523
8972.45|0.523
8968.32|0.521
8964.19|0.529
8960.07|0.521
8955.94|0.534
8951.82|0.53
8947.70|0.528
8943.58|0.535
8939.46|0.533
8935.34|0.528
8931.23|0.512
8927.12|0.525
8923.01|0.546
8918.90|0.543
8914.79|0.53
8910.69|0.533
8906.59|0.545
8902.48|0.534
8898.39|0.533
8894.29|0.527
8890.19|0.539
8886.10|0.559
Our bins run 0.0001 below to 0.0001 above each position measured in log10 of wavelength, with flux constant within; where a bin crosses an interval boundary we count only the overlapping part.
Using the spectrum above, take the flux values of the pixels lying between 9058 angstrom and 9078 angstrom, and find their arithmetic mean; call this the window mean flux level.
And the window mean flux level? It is 0.517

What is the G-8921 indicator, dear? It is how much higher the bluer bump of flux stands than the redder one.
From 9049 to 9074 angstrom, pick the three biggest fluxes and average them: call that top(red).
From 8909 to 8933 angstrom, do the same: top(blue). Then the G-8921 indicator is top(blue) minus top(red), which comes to 0.019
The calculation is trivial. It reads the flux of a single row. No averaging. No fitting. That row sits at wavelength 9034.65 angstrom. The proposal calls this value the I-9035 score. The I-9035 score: 0.517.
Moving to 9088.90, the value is 0.508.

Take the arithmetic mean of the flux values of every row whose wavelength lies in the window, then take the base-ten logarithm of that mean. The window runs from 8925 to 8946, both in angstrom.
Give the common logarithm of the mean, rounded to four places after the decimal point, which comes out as -0.2785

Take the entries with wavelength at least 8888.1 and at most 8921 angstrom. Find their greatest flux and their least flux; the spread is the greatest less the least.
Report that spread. 0.018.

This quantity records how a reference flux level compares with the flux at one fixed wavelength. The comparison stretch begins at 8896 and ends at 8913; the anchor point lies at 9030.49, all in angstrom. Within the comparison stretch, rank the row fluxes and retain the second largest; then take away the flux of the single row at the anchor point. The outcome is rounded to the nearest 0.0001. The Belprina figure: 0.0100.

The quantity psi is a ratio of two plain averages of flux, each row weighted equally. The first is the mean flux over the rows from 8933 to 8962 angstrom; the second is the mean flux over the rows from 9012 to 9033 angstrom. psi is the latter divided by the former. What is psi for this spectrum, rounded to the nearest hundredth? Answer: 0.95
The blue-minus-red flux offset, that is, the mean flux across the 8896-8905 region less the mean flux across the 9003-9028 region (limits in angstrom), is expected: 0.028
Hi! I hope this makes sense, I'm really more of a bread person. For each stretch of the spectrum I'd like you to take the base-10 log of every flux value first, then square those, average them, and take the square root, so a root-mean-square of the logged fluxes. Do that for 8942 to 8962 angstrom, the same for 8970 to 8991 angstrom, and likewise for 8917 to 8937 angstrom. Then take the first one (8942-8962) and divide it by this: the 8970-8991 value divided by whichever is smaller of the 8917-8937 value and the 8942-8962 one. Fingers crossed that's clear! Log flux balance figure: 0.271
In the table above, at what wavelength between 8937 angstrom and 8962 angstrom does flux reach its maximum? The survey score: 8943.58 angstrom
